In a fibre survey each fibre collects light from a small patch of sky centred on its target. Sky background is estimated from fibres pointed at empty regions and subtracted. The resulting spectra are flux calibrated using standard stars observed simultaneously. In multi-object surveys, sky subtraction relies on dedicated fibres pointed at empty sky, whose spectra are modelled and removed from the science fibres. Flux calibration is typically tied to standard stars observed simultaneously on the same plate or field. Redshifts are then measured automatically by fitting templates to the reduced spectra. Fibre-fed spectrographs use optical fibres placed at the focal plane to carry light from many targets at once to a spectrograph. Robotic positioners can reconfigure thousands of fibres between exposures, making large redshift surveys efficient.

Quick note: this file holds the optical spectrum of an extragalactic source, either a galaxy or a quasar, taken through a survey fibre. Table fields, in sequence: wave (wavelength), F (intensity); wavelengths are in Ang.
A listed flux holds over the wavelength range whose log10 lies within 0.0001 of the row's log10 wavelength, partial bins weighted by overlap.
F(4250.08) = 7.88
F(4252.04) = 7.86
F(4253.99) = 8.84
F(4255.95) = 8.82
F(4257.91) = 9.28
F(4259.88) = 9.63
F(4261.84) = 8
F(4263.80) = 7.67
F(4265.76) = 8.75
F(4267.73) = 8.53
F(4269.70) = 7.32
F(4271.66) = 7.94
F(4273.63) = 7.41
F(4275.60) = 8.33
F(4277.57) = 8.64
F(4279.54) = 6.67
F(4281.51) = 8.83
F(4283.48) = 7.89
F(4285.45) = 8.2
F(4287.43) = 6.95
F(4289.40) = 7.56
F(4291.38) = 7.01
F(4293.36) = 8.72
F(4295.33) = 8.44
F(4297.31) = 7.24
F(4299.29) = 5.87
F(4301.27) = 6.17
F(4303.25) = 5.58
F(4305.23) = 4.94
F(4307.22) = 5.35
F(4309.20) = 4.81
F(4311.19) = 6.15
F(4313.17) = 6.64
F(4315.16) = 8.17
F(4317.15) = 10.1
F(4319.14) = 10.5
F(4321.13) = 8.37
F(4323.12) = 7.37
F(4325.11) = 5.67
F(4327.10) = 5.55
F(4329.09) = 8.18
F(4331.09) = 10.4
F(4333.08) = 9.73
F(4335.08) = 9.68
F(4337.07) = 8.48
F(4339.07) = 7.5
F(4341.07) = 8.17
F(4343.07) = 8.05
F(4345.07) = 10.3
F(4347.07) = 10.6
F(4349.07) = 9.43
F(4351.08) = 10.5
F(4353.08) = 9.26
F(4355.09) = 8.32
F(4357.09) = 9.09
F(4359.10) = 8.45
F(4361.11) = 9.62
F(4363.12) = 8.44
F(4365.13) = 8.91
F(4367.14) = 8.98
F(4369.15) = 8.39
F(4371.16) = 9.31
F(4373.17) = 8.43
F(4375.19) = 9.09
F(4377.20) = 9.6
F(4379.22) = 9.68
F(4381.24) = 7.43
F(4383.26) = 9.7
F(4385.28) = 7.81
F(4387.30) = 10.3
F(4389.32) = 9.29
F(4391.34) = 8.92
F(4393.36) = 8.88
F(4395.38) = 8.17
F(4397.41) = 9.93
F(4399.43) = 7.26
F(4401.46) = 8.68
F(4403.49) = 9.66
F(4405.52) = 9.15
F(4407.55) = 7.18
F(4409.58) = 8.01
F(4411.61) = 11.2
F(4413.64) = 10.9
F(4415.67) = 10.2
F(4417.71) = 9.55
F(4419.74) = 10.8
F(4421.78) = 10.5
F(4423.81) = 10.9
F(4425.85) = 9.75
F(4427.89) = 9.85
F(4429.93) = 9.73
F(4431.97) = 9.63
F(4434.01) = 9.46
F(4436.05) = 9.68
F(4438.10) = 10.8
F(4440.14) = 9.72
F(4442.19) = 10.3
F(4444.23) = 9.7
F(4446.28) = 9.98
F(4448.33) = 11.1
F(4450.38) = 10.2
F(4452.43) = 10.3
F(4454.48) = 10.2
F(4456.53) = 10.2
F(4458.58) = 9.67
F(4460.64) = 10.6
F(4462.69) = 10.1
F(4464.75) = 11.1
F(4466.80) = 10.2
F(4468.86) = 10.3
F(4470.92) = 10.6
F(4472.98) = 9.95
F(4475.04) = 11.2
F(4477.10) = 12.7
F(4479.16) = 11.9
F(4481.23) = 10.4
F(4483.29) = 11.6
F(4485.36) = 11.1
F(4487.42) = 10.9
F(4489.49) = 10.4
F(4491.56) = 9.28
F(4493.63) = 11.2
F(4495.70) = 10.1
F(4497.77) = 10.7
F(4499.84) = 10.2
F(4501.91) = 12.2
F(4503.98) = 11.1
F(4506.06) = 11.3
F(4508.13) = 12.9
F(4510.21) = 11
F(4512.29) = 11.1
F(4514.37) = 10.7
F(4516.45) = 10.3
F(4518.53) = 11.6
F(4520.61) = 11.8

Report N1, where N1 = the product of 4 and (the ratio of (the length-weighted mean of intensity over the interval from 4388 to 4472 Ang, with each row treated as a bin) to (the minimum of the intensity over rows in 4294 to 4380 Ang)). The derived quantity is 8.2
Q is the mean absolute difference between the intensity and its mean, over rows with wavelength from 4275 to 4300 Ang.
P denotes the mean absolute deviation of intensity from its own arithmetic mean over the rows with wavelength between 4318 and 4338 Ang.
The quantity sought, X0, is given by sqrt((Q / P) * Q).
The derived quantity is 0.7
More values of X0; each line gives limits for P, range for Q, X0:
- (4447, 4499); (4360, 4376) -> 0.5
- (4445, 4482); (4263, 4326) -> 1.5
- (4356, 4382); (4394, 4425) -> 1.6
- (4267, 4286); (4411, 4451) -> 0.7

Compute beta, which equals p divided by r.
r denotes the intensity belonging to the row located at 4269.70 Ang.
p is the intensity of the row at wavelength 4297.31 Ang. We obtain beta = 1.0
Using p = 7.24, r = 7.32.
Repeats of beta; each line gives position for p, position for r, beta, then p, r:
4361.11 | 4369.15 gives 1.1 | 9.62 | 8.39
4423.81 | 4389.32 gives 1.2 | 10.9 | 9.29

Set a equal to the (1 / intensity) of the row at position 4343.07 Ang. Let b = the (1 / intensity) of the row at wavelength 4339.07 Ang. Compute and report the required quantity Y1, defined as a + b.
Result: 0.258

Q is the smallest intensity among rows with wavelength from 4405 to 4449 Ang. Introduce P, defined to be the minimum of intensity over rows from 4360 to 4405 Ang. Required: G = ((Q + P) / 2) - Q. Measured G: 0.0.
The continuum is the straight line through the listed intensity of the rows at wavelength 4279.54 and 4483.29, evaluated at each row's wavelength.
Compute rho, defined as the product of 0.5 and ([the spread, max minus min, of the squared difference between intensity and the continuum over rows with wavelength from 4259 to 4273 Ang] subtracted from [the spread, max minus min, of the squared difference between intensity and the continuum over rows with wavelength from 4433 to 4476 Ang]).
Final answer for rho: -4.5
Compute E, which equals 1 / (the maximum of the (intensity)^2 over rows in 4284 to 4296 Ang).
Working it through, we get 0.0132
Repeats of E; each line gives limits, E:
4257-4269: 0.0108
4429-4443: 0.0086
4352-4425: 0.0080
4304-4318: 0.0098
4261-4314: 0.0128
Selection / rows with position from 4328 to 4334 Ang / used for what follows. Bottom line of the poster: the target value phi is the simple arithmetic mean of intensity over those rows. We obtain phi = 9.4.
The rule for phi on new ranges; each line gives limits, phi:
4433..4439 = 10.0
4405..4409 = 8.2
